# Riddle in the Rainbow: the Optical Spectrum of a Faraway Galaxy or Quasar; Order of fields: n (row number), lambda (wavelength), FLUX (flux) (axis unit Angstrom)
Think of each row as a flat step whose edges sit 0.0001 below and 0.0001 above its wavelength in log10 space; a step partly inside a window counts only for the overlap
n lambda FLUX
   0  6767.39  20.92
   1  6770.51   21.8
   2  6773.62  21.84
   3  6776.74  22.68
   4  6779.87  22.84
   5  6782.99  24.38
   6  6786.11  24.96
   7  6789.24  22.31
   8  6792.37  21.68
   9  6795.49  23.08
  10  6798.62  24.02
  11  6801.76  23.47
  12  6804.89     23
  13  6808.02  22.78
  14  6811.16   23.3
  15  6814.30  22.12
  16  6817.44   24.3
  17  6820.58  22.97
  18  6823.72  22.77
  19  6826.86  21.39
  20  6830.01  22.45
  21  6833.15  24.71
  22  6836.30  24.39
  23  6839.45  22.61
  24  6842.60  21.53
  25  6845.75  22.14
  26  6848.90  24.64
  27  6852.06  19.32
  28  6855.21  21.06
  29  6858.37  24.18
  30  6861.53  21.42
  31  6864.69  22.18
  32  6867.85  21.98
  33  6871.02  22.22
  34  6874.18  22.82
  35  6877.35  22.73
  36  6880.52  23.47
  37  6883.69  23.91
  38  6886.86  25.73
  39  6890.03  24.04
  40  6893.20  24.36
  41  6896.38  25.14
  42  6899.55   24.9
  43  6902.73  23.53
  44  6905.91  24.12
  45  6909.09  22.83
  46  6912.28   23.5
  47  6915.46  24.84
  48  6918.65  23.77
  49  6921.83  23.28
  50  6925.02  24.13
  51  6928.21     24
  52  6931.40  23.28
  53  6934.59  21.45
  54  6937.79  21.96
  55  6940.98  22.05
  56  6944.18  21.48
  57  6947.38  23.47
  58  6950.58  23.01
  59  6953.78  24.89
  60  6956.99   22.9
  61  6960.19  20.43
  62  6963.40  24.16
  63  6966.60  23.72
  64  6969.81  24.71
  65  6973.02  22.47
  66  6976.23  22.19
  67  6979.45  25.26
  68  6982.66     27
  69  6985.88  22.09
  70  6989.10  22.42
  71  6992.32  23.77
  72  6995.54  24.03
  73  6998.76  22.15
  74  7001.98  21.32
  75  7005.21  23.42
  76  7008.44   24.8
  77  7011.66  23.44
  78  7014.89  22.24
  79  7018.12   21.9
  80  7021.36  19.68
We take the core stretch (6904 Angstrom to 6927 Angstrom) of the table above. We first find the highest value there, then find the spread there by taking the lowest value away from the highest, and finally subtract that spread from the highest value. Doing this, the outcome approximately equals 22.8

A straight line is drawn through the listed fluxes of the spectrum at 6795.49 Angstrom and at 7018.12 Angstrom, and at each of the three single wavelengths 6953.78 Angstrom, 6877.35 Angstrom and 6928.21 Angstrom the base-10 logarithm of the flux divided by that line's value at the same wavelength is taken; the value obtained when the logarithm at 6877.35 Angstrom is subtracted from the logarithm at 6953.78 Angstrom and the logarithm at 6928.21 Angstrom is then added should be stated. 0.08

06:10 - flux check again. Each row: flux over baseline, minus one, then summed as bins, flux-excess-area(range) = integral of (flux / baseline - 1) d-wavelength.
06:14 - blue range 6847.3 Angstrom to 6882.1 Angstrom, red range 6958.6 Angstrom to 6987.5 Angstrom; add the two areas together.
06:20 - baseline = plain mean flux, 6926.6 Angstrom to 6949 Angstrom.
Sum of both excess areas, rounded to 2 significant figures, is 1.1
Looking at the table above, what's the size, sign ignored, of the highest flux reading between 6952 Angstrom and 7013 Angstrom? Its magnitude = 27.0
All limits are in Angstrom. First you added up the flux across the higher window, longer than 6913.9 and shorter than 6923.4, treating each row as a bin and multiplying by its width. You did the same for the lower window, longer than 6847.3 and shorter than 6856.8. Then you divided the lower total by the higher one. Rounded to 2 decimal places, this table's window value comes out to 0.90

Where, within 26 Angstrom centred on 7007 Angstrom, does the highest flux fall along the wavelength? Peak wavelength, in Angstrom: 7008.44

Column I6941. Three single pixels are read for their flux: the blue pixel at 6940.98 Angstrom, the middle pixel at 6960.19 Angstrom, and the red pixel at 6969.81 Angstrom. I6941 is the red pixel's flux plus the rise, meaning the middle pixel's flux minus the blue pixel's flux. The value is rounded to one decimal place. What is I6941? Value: 23.1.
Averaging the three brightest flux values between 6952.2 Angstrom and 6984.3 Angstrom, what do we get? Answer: 25.7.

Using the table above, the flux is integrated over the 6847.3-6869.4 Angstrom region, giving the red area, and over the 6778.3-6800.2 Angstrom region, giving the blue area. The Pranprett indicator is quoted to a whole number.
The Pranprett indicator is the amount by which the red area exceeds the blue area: -22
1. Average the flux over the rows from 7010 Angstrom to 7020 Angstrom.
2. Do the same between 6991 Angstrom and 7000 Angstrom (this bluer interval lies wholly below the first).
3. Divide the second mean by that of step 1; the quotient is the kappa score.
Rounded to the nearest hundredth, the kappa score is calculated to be 1.04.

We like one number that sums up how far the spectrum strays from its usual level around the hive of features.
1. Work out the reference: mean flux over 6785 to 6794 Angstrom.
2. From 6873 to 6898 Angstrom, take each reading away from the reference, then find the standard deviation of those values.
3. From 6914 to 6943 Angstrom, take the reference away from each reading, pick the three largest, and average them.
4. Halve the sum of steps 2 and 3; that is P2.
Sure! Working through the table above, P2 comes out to 1.2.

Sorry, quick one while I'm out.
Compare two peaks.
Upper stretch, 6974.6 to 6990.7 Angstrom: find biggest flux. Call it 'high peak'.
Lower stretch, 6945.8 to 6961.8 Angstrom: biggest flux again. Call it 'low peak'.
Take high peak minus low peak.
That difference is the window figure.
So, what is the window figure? 2.1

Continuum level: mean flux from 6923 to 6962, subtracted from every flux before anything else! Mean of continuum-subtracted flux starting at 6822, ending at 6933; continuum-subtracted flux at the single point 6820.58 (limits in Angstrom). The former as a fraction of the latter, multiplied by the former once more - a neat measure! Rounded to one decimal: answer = 1.1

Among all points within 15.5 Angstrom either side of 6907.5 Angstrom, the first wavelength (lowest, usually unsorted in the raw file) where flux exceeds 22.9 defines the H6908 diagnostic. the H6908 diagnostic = 6893.20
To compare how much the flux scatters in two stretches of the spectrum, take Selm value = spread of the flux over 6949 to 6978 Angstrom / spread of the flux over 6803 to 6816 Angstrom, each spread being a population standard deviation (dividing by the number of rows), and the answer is 3.0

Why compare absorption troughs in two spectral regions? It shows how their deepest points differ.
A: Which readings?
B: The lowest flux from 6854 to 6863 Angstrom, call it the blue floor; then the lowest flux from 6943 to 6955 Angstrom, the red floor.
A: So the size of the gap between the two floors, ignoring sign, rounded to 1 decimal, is 0.4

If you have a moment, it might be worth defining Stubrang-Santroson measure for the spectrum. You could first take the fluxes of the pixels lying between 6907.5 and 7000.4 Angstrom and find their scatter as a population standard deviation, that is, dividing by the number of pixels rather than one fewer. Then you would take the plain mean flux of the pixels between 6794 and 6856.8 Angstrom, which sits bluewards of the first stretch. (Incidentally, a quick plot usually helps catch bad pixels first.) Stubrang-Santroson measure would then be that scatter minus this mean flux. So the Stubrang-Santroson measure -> -21.5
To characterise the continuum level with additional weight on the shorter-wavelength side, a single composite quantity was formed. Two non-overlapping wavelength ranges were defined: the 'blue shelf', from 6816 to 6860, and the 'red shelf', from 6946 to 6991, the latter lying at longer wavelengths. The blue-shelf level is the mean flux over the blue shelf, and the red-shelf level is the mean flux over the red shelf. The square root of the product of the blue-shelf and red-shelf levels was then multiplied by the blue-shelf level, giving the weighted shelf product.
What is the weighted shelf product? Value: 526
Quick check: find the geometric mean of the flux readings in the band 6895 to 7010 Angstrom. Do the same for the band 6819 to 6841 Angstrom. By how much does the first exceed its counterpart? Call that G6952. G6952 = 0.35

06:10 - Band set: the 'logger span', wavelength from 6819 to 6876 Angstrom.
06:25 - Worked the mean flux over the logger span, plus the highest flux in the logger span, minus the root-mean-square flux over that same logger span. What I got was 24.67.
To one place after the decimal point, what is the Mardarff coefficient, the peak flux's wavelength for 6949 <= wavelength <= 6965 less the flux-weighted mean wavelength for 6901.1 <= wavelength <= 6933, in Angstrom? 36.7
